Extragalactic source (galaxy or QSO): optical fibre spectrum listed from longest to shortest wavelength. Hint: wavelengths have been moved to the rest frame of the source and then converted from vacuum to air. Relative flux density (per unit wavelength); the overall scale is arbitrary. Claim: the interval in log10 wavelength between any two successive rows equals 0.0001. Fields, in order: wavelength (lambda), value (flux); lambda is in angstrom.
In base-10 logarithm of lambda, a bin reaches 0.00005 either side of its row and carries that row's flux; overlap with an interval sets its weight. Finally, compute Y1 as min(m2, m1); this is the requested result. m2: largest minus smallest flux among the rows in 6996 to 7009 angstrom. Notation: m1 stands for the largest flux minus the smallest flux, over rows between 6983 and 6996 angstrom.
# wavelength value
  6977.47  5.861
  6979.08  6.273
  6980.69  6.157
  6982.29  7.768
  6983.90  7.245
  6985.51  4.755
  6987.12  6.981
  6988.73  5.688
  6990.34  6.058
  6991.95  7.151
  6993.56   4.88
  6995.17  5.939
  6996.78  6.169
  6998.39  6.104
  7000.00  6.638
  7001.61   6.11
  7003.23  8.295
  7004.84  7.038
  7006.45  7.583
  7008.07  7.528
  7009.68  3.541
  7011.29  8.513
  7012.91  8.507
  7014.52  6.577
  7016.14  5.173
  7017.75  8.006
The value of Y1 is 2.2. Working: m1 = 2.5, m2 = 2.2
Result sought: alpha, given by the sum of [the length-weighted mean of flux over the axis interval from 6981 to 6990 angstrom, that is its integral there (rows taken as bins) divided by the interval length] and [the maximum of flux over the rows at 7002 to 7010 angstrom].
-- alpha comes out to 14.7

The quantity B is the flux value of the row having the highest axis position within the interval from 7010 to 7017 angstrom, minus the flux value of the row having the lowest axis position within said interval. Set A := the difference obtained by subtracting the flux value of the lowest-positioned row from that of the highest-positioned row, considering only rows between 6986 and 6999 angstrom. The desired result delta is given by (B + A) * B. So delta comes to 14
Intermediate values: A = -0.9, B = -3.3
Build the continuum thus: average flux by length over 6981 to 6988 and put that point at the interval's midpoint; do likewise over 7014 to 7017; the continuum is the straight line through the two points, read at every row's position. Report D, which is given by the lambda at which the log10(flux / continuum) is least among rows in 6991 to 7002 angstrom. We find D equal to 6993.56 angstrom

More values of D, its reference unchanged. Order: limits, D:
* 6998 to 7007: 6998.39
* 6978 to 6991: 6985.51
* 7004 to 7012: 7009.68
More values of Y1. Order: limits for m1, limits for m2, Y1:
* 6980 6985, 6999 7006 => 1.6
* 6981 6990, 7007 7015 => 3.0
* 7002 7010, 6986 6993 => 1.5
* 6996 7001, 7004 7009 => 0.5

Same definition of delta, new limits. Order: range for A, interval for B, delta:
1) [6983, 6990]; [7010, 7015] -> 7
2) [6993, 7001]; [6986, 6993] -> 0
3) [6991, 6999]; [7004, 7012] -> 1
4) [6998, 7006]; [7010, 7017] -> 8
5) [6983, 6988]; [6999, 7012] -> 3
